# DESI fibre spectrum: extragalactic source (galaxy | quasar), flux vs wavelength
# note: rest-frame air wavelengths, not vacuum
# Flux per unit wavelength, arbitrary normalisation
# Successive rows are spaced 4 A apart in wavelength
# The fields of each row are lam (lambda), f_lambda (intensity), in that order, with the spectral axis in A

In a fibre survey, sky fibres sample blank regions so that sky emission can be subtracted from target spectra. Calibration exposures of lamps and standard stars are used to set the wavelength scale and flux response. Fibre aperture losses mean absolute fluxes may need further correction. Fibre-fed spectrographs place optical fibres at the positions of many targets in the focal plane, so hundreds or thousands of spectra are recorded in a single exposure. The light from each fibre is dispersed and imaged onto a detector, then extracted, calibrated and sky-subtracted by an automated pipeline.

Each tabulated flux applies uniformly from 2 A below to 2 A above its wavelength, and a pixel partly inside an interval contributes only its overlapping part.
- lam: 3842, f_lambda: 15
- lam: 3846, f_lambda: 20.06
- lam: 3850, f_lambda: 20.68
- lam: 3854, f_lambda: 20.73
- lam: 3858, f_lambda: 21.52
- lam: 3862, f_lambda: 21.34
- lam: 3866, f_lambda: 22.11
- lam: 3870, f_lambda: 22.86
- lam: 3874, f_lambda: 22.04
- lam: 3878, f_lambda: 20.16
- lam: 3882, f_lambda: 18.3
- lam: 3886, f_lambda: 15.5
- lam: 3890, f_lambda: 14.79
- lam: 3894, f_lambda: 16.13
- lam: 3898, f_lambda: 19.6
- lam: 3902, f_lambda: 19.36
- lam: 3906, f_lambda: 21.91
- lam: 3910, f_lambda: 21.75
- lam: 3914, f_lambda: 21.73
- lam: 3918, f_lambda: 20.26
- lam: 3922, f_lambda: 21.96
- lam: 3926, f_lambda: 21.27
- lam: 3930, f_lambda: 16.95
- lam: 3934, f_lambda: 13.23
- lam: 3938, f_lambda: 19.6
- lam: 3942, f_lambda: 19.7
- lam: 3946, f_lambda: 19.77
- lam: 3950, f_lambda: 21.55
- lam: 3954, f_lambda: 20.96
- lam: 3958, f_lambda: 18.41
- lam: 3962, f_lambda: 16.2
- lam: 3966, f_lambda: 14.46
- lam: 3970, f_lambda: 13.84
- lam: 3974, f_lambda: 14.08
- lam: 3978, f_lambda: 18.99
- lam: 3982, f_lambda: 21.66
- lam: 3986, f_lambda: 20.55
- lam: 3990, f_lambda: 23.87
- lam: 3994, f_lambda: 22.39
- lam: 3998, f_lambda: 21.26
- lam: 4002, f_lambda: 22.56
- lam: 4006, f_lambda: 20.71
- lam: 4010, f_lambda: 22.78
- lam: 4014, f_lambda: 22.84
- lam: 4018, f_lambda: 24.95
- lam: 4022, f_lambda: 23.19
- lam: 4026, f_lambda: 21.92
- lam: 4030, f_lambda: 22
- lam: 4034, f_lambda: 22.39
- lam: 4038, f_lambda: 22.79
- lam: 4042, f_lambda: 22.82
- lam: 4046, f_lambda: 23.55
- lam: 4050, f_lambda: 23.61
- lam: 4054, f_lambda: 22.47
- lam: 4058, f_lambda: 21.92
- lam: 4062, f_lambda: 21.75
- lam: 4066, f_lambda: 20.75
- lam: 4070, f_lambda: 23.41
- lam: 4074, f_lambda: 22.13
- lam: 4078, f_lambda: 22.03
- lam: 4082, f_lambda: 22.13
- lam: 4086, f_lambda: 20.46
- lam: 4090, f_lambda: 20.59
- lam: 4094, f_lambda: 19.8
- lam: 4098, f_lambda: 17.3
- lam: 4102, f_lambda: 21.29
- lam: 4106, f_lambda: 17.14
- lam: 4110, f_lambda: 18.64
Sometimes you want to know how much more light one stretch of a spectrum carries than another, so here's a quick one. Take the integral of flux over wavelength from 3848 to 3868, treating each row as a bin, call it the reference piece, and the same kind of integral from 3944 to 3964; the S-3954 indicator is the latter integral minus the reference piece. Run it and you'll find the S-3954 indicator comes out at -38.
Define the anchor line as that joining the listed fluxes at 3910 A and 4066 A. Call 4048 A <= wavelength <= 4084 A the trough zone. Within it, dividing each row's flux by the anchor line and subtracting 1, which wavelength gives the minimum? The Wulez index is 4066 A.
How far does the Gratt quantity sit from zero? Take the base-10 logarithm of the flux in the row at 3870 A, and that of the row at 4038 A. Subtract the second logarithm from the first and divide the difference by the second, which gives 0.00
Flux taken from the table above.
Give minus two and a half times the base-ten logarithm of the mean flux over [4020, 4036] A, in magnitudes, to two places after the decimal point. -3.37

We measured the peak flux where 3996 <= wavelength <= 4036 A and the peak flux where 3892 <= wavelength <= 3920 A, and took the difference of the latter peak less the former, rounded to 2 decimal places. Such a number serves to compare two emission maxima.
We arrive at -3.04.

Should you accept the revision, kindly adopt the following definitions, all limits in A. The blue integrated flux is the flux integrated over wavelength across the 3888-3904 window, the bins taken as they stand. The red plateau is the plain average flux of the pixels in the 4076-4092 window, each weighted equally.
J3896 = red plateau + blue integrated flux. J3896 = 301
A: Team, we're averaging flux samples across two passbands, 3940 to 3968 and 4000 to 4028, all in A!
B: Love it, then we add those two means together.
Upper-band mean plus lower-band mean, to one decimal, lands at 41.4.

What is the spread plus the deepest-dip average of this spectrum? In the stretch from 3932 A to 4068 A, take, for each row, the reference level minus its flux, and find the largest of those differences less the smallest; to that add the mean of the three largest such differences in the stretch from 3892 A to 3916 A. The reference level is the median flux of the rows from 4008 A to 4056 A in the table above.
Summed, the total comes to 16.2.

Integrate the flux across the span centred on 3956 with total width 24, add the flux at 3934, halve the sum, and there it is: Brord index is 229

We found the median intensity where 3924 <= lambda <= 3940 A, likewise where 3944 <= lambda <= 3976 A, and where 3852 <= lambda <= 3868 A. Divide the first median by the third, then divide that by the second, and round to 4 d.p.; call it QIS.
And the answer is 0.0493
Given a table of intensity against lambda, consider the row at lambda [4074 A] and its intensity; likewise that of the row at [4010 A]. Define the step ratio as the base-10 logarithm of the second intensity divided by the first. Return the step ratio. 0.013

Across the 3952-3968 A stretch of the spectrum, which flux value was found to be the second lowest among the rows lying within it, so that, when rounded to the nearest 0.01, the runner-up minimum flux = 16.20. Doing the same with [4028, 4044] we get 22.39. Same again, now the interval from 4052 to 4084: 21.75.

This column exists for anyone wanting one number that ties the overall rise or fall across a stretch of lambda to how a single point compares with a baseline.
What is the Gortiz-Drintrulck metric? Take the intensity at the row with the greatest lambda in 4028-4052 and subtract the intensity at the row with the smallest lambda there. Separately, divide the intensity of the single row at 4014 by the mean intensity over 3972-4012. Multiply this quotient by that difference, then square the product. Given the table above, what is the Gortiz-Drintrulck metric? 3.1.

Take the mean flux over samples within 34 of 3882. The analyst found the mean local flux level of 20.0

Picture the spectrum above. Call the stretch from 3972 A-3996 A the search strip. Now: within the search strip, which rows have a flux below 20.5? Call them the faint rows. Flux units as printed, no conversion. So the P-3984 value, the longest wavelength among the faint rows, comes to 3978 A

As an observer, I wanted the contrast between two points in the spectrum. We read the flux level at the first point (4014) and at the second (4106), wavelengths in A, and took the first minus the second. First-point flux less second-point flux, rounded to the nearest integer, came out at 6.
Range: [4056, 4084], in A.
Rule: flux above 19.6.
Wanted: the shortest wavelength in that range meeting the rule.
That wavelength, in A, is 4058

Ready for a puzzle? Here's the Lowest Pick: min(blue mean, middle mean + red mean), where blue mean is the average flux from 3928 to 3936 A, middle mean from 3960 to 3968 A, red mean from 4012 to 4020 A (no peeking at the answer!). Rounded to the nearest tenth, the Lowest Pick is 15.1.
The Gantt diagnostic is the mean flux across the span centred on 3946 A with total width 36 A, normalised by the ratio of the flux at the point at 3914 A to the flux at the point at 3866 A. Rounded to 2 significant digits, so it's 19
